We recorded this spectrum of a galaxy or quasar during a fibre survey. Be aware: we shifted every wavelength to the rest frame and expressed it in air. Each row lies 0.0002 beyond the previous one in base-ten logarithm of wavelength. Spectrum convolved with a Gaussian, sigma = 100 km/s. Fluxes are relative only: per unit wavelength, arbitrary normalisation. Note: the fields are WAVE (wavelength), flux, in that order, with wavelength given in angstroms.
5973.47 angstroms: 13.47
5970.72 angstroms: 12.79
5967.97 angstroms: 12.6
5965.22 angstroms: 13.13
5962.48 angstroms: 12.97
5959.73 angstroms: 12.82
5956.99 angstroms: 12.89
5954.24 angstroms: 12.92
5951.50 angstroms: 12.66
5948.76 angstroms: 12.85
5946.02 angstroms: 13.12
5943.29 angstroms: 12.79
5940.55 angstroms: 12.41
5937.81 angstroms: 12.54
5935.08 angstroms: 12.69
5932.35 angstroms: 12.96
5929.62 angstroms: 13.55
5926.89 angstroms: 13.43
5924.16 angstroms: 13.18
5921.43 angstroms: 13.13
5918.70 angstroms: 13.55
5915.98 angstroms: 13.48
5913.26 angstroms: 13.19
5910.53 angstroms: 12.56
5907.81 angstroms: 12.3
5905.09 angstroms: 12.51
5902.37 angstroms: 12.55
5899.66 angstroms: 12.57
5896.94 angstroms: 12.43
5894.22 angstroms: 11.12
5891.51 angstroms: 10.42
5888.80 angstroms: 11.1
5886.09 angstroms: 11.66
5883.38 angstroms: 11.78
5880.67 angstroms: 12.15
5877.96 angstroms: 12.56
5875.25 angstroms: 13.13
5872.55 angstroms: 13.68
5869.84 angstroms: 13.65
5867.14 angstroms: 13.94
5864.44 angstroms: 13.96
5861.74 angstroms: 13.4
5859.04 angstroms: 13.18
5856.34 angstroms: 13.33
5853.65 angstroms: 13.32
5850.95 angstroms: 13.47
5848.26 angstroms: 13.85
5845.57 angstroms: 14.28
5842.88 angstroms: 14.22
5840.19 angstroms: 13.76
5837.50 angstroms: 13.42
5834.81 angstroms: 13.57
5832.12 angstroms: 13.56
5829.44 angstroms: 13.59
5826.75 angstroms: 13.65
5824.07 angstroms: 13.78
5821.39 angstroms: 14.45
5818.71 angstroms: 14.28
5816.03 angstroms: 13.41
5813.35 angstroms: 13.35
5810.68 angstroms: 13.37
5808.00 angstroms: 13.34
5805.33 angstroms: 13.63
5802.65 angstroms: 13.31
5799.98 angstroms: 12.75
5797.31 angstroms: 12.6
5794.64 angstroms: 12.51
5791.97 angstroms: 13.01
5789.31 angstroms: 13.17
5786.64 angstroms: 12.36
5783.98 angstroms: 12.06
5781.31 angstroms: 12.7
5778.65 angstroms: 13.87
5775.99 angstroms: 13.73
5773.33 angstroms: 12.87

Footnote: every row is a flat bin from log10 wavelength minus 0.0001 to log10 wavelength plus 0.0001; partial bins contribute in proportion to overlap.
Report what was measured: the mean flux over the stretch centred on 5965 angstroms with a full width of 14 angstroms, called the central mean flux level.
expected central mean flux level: 12.9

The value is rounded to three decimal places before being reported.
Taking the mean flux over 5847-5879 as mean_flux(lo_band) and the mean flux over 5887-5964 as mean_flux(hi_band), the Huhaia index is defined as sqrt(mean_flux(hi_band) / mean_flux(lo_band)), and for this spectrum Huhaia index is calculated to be 0.970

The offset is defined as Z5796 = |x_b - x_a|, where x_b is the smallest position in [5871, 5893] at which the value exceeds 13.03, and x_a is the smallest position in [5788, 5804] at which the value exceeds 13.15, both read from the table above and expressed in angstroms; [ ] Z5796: 83.2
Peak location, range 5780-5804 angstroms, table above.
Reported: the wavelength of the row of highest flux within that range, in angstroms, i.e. 5802.65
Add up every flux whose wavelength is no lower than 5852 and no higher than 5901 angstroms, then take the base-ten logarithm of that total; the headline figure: 2.4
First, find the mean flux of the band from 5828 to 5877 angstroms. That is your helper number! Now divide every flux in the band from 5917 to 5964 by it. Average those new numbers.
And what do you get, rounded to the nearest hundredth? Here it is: 0.95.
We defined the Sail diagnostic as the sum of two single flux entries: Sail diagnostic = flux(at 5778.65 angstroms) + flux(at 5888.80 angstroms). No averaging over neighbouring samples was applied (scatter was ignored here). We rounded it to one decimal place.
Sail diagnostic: 25.0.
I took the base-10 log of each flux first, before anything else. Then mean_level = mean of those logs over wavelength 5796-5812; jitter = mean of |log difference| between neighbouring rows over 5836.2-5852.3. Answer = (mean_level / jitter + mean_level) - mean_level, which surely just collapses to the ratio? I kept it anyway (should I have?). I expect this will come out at 107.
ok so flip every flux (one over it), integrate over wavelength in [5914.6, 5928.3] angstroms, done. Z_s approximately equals 1.0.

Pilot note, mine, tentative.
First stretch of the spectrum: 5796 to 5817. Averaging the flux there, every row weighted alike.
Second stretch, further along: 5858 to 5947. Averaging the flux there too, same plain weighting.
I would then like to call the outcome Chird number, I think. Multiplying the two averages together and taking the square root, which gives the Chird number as 12.98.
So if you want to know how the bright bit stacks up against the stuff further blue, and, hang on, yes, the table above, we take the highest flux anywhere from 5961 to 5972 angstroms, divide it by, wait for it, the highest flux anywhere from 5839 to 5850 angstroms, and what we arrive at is 0.92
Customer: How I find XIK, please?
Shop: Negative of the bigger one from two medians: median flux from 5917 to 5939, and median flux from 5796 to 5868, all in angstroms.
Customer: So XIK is -13.6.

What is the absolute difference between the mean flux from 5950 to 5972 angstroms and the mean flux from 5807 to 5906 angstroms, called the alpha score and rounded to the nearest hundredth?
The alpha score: 0.28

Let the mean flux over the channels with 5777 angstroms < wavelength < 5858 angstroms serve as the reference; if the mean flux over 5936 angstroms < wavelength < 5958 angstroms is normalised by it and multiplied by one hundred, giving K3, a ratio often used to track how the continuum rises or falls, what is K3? 95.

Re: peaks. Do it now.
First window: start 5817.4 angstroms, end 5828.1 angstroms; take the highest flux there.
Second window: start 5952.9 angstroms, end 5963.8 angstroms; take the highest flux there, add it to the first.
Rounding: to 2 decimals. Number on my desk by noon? 27.42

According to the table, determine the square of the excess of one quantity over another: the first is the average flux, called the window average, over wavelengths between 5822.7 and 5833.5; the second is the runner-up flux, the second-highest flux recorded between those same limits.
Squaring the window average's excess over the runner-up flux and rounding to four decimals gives 0.0000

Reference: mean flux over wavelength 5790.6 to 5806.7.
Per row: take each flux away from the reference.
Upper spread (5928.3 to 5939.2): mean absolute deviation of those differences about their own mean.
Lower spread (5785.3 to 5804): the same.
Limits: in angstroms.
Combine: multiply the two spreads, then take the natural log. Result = -2.35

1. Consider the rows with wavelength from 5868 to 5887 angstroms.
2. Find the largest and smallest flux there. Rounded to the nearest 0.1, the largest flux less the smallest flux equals 2.0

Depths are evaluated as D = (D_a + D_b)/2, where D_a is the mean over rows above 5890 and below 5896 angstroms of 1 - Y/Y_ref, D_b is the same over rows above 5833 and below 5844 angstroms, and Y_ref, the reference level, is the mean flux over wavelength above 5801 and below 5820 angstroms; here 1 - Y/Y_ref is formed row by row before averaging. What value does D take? 0.09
